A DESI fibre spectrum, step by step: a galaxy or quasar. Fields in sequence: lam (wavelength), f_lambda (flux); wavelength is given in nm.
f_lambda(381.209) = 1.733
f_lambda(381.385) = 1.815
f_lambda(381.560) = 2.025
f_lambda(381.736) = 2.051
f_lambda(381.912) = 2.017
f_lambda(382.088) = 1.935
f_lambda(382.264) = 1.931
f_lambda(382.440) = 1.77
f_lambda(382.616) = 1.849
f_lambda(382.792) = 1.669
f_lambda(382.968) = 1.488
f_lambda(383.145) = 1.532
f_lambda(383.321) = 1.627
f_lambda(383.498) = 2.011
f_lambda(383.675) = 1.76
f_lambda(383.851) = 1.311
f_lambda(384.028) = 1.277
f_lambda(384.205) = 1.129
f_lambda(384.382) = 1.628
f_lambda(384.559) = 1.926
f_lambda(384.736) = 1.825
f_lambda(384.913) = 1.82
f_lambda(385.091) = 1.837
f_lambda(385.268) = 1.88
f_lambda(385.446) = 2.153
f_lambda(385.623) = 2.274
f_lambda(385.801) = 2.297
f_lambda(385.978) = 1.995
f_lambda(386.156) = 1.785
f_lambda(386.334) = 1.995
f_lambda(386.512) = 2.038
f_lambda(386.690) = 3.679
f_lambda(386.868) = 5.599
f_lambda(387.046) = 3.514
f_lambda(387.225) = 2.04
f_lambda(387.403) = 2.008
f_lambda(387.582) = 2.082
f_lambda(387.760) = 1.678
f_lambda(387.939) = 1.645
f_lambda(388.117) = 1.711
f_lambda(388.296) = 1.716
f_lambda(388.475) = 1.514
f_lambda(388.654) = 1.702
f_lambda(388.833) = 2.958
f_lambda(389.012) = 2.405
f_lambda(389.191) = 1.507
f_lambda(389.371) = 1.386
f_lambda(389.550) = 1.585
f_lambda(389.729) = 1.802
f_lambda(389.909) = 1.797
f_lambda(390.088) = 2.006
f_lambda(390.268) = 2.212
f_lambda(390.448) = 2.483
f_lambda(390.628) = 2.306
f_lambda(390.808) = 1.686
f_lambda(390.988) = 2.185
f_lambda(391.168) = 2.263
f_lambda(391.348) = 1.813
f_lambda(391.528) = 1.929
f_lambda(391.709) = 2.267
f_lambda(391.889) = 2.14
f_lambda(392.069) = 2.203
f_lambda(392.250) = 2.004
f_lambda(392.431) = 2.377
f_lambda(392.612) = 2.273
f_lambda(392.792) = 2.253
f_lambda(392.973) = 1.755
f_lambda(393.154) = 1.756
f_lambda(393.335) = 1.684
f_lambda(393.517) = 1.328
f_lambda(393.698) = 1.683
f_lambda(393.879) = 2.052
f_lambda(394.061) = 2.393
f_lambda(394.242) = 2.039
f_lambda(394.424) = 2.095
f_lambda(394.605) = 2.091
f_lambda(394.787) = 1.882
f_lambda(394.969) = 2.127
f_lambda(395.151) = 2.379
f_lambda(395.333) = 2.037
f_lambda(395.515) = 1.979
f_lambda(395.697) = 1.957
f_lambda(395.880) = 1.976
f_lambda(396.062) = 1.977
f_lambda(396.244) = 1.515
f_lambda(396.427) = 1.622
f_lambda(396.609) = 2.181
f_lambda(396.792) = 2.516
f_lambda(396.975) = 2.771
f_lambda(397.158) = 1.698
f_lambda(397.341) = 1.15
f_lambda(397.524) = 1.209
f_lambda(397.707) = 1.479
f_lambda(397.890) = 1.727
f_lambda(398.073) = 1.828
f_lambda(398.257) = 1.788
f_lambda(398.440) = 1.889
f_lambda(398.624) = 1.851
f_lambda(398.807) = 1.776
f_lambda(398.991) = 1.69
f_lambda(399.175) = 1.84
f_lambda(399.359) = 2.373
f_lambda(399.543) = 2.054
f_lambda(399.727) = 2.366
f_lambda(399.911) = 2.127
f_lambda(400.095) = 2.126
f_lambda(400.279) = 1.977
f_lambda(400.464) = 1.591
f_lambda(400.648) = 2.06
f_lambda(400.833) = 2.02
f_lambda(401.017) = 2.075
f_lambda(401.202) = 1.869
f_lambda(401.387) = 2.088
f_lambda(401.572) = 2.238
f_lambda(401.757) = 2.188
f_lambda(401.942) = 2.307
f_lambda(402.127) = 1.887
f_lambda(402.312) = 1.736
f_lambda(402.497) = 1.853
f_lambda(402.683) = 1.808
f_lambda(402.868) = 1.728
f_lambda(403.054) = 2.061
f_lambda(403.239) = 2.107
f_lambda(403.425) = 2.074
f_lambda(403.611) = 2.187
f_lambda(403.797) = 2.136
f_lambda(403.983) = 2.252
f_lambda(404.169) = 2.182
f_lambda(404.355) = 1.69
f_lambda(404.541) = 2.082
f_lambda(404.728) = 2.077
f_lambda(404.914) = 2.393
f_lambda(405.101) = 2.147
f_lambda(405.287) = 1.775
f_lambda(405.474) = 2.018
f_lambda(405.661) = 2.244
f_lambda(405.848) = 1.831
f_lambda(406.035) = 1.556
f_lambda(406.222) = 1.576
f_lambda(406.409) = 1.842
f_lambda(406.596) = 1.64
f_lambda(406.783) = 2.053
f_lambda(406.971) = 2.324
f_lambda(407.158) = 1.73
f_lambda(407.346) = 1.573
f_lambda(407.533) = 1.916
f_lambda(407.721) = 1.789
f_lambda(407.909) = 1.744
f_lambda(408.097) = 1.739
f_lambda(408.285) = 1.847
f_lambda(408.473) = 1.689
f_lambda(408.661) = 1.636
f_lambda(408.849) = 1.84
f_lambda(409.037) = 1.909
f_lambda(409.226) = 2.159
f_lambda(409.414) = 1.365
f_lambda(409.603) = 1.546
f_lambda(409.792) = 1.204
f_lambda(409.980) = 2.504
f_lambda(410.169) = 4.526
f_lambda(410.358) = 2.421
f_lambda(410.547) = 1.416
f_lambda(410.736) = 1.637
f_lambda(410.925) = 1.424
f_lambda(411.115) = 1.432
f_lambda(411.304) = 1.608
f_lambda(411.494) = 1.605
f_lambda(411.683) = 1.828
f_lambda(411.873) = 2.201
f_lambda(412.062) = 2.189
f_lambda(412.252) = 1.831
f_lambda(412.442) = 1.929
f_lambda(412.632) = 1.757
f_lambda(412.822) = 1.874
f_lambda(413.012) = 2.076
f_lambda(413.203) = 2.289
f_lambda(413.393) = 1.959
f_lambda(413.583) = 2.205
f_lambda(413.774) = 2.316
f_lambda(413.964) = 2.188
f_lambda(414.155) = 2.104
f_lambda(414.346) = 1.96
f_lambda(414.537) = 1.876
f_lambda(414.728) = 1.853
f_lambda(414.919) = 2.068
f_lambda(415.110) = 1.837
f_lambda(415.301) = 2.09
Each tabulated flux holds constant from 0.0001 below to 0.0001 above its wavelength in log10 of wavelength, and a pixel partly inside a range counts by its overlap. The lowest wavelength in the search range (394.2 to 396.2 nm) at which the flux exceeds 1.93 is 394.242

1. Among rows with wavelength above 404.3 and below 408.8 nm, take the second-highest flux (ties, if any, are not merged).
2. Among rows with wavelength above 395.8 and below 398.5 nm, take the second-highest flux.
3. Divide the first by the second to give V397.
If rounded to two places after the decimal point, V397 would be 0.92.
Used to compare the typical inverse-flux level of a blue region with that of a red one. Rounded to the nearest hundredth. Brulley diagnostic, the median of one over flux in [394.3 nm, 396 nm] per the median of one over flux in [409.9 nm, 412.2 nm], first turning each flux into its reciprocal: 0.85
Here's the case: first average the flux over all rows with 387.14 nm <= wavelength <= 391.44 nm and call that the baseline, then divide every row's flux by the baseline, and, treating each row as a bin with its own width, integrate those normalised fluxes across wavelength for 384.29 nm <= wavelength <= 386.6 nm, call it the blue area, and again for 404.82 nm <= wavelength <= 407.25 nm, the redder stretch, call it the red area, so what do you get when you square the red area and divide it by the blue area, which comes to 2.52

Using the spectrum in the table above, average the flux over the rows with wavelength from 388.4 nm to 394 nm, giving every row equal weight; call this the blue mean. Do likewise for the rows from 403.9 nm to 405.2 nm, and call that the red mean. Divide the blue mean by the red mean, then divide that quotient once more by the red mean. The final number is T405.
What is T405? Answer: 0.44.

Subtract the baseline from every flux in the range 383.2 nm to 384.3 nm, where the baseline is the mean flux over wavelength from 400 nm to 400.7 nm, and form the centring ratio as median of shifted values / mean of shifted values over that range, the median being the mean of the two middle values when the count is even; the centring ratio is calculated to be 1.1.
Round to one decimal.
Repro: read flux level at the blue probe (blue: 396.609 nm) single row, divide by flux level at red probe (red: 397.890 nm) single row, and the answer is 1.3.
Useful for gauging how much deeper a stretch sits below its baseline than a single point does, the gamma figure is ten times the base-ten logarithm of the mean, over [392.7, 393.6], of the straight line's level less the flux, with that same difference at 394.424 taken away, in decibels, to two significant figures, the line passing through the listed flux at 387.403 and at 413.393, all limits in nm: -4.7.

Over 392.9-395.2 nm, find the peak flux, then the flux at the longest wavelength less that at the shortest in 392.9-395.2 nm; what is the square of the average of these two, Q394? 2.3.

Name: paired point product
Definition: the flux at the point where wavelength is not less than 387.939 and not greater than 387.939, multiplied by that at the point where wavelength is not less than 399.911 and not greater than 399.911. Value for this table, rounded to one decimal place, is 3.5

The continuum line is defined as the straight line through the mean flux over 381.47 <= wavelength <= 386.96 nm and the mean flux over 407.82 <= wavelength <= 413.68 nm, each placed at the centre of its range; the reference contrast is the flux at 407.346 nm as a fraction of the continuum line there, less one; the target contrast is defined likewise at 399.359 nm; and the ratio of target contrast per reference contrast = -1.2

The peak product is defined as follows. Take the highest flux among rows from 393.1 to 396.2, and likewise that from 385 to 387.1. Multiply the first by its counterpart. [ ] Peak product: 13.4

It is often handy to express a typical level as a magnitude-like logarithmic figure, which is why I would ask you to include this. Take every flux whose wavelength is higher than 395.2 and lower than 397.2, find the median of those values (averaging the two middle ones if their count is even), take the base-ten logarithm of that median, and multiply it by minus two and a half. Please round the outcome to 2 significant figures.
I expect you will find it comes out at -0.74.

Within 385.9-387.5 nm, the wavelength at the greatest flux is 386.868 nm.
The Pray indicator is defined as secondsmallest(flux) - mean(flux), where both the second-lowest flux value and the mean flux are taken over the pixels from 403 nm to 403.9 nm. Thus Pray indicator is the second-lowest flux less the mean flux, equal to -0.04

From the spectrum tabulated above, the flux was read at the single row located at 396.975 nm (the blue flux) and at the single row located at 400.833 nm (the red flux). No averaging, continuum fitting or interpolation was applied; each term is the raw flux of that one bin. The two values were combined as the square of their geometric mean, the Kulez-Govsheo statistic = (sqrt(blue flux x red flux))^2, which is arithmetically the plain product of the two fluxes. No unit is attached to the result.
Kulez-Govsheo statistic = 5.6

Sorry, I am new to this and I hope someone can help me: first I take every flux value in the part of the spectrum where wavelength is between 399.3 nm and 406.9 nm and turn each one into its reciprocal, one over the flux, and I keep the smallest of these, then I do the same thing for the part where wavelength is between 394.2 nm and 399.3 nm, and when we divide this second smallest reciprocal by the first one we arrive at 0.86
